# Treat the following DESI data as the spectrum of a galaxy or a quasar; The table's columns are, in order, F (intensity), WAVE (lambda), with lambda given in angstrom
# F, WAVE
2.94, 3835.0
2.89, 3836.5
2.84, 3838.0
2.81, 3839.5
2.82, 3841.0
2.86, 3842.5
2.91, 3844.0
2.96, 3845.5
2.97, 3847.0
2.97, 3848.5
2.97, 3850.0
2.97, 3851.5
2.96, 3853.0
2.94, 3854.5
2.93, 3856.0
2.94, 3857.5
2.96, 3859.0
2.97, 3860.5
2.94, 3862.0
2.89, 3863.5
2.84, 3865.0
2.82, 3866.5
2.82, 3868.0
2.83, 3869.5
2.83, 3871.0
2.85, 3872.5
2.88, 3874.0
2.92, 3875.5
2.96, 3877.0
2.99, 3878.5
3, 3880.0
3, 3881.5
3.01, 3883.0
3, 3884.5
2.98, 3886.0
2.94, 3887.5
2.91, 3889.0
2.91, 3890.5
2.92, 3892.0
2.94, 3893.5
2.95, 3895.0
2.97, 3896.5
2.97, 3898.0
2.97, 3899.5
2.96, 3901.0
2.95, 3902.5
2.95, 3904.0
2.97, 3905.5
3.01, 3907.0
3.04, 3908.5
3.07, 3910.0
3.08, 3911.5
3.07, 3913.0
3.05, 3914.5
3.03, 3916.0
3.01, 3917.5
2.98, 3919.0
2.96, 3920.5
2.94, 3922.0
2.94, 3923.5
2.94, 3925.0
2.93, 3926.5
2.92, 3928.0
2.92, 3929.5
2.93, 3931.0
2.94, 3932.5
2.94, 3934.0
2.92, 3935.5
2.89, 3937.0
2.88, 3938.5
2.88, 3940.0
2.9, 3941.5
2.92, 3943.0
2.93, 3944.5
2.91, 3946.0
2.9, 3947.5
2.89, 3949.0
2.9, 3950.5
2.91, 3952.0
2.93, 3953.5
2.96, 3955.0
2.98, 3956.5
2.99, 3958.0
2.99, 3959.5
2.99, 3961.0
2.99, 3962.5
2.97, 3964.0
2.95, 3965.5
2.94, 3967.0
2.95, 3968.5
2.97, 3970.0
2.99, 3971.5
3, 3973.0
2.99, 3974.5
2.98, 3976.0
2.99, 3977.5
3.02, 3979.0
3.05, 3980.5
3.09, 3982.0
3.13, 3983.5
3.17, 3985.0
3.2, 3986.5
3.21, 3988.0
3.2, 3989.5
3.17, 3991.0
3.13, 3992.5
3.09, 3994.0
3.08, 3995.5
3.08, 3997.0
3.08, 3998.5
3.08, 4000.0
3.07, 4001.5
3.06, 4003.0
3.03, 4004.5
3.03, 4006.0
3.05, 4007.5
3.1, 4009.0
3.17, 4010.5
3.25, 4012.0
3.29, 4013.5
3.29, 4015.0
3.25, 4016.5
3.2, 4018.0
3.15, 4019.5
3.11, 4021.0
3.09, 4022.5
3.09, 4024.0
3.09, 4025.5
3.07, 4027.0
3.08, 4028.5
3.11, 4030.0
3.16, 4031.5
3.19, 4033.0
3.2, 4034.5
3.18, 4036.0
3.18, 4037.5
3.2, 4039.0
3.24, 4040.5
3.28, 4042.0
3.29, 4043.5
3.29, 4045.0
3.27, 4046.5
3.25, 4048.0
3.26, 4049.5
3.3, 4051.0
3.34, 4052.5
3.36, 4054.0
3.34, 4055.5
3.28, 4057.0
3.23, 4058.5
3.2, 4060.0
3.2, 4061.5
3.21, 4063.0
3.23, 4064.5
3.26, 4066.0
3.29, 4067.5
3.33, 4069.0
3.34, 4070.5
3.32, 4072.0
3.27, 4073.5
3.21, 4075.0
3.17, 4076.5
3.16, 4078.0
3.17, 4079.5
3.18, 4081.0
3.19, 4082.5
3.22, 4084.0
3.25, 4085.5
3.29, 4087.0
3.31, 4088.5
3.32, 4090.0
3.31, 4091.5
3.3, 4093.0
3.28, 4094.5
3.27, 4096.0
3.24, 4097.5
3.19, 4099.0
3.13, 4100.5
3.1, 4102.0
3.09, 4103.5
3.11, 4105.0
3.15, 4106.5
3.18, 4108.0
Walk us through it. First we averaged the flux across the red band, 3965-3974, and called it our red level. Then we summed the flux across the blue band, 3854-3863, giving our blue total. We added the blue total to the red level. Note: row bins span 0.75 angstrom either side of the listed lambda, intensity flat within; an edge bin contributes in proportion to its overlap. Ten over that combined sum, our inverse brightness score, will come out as 0.484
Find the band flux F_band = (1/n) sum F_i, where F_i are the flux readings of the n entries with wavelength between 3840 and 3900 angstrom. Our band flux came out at 2.93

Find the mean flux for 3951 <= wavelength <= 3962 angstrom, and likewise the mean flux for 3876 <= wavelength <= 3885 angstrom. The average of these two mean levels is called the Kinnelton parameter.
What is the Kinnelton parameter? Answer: 2.98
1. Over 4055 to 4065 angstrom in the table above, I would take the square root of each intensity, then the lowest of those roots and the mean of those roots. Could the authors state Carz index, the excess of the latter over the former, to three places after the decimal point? 0.011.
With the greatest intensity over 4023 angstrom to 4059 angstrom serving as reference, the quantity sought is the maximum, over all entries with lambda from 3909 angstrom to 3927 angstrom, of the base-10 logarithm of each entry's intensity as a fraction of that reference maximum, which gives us -0.038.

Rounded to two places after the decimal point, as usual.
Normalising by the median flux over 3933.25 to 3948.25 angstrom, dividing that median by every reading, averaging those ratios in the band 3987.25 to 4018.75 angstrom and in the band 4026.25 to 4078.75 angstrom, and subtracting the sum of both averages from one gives -0.82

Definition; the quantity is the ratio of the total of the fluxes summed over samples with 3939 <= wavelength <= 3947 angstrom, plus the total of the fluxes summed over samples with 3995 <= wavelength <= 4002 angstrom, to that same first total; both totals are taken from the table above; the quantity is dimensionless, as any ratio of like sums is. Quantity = 2.06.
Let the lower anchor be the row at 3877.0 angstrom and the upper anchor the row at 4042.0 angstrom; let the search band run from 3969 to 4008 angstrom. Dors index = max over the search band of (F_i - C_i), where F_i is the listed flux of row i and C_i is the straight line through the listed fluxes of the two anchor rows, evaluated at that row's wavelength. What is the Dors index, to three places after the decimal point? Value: 0.035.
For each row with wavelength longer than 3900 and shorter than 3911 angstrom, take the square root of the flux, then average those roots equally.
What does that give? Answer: 1.73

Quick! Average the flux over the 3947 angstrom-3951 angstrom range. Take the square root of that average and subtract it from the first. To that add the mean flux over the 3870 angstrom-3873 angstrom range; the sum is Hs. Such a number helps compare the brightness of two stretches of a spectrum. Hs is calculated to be 4.0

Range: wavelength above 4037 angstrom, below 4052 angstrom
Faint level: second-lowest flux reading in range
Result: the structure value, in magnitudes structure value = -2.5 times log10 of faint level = -1.26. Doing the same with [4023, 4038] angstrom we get -1.22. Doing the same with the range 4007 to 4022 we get -1.23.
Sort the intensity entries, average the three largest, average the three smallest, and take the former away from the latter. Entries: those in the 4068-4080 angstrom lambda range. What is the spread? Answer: -0.16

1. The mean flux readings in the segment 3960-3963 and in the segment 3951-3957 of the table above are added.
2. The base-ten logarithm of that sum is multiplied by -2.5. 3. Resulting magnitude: -1.93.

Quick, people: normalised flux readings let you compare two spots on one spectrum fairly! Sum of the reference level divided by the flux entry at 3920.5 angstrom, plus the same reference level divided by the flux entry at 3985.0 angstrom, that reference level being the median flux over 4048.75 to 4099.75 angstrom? 2.13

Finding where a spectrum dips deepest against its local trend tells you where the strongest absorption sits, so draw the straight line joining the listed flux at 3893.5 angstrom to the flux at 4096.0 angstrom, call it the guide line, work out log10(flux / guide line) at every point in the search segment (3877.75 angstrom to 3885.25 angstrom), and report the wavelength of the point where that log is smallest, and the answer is 3884.5 angstrom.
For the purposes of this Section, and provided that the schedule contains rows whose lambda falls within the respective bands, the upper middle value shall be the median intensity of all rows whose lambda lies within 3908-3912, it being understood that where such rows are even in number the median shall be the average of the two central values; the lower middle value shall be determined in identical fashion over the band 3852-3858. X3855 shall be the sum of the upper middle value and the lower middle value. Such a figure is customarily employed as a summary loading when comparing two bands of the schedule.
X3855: 6.01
